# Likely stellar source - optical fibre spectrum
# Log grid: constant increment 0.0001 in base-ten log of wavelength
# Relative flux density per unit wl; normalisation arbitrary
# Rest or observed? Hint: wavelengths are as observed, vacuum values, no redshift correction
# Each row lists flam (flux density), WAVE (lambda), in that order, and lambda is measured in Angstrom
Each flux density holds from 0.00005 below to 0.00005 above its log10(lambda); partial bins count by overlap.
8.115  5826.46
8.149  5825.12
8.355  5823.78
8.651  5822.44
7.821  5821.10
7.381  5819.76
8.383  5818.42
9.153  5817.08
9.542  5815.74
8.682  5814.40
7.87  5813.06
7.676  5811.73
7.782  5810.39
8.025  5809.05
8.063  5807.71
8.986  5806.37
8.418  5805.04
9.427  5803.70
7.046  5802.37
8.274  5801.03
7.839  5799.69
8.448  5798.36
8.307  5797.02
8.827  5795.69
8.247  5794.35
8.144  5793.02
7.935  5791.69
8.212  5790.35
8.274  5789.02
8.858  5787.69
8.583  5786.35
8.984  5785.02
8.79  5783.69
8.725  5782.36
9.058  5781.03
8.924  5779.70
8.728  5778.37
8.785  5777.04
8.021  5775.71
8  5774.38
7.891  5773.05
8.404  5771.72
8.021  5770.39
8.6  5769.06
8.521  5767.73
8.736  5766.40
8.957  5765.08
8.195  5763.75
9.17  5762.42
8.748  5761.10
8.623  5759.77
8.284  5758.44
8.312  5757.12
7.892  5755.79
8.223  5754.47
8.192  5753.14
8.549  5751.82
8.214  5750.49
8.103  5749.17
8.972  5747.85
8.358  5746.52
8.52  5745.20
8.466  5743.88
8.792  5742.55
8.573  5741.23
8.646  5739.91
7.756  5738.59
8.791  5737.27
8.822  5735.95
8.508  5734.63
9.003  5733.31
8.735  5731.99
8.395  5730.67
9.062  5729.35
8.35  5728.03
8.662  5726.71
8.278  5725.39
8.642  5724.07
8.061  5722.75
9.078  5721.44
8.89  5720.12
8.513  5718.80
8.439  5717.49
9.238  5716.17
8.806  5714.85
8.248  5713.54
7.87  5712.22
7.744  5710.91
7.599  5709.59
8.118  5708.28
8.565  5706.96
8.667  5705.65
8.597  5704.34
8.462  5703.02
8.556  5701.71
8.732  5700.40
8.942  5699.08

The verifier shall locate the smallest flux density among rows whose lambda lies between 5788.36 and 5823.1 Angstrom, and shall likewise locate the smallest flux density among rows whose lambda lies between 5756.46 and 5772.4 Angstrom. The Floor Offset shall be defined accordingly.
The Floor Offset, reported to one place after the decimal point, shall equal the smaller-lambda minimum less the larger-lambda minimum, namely 1.0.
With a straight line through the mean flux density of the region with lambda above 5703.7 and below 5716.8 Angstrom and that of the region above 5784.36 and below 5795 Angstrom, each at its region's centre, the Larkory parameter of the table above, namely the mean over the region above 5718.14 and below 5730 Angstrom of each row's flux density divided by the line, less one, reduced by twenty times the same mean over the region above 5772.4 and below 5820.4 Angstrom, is 0.06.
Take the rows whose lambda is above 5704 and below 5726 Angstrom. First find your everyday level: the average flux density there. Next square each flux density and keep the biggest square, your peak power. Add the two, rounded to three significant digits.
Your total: 93.8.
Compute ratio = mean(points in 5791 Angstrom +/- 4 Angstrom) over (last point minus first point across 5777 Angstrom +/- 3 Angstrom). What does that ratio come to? 9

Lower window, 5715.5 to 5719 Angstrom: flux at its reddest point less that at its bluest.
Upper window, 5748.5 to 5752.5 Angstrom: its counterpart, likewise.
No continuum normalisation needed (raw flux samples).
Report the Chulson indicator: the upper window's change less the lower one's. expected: 1.2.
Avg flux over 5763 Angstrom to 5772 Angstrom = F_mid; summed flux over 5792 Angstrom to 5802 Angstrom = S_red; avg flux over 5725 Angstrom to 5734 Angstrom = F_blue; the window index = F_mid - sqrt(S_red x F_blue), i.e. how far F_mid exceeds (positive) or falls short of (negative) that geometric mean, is -13.9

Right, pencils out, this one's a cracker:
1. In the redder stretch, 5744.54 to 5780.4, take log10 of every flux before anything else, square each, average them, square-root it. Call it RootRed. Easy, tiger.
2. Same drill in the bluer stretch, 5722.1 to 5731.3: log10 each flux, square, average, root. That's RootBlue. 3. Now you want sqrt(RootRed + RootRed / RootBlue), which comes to 1.387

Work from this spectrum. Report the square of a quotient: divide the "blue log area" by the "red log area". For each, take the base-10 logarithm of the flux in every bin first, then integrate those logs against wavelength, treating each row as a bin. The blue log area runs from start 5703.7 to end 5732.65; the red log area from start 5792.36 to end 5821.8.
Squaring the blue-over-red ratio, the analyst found 0.99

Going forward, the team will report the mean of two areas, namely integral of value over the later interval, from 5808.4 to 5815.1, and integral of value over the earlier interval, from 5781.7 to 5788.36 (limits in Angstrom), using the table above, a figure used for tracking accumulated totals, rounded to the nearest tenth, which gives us 56.1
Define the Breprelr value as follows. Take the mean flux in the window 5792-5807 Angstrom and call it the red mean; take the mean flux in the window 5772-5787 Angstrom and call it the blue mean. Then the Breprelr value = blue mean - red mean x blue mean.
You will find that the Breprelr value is -63.2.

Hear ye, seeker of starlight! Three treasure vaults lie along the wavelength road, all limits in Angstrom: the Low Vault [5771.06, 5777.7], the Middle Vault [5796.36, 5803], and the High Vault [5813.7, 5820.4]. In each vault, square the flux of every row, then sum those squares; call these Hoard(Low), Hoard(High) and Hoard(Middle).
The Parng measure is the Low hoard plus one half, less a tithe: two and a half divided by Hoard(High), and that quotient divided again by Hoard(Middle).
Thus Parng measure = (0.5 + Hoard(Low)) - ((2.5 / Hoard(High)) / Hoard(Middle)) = 339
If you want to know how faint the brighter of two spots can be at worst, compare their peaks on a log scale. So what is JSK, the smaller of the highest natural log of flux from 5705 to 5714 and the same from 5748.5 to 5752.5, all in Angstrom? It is 2.15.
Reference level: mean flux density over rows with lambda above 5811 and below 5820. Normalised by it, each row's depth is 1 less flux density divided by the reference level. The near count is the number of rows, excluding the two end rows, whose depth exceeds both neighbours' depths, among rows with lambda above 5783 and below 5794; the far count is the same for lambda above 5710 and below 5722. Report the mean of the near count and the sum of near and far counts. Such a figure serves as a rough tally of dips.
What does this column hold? 2.5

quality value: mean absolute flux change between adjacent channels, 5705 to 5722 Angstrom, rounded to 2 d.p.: 0.35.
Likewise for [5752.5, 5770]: 0.33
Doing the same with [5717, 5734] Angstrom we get 0.44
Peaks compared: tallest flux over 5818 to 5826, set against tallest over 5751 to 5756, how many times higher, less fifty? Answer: -49.0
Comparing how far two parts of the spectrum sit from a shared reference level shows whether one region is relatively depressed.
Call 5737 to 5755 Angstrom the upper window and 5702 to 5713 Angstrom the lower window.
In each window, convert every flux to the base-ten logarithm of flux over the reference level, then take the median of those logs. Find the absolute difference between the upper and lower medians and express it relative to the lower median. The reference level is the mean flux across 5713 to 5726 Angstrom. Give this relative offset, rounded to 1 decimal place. -0.6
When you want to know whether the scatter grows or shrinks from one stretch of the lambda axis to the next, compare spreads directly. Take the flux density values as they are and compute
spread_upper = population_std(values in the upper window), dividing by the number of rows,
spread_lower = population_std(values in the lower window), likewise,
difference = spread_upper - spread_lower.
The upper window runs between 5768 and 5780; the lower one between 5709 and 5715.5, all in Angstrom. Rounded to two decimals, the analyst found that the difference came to -0.06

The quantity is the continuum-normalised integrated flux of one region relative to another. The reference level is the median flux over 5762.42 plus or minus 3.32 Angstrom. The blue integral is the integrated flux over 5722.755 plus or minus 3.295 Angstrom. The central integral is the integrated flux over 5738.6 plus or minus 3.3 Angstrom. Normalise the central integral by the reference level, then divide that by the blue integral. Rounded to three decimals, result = 0.114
